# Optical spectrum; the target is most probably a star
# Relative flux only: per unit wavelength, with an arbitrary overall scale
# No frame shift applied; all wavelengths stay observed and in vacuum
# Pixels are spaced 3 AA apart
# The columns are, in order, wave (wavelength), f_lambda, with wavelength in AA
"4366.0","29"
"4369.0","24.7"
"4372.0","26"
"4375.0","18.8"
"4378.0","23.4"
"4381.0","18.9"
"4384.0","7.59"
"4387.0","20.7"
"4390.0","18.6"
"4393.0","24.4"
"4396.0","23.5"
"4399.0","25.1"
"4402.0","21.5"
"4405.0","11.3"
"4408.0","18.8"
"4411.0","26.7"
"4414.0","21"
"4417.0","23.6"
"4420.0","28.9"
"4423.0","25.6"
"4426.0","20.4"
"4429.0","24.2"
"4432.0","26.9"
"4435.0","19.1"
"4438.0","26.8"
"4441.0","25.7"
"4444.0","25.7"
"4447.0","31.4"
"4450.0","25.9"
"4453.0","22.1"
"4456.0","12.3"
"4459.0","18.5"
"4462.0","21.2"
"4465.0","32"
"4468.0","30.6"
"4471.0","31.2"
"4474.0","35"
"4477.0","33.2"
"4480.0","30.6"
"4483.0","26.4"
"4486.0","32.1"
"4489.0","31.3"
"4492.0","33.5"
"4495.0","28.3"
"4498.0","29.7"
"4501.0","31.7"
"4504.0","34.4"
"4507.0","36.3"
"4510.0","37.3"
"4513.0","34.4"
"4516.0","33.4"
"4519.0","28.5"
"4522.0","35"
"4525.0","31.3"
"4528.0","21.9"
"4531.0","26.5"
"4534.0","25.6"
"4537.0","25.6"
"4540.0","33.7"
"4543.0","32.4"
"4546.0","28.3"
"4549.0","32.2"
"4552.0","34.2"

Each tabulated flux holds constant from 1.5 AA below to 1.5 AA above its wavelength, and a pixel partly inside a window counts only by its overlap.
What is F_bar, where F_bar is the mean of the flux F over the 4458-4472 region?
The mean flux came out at 27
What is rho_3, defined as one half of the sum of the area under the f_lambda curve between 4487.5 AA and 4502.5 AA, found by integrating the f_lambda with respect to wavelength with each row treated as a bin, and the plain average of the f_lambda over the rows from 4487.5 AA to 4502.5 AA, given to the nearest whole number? 247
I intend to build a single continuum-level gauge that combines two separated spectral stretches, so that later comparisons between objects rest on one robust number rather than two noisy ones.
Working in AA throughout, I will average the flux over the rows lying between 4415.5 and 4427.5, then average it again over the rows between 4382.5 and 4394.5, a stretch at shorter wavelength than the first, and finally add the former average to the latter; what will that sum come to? 42.4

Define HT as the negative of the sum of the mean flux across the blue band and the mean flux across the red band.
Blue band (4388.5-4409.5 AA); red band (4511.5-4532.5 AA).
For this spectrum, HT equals -51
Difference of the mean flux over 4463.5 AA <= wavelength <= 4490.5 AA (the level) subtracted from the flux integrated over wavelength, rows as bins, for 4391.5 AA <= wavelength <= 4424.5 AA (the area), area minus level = 720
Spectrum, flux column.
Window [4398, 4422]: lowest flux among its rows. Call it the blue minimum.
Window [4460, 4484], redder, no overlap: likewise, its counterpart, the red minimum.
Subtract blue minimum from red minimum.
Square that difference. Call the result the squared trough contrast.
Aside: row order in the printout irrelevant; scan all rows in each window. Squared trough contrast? 98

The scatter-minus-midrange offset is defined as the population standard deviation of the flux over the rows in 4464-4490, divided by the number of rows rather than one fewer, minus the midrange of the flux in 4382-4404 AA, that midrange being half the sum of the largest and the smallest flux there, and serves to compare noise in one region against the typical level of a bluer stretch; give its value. -14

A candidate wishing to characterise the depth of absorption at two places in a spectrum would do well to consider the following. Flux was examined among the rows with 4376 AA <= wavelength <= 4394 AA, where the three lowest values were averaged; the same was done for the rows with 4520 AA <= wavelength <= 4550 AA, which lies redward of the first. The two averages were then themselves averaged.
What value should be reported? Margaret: 20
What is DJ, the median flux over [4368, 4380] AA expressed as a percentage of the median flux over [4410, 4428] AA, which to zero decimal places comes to 98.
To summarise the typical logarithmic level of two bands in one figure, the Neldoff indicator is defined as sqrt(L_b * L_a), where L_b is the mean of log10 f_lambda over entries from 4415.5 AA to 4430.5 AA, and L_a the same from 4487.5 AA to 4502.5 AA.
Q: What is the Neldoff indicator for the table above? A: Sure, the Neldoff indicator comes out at 1.44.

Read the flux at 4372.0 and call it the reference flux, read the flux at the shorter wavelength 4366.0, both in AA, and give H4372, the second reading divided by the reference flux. 1.12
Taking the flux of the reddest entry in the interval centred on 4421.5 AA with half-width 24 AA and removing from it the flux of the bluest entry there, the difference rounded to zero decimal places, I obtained 1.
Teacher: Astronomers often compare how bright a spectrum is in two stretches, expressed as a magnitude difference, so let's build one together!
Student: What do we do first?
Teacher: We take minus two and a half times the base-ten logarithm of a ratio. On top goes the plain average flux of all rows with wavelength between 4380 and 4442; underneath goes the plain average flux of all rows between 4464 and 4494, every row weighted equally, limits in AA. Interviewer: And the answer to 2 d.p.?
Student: 0.40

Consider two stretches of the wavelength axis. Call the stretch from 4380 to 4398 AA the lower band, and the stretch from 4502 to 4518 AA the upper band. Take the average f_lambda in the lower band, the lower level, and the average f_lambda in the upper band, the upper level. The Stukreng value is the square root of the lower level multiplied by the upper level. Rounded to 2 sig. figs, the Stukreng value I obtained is 26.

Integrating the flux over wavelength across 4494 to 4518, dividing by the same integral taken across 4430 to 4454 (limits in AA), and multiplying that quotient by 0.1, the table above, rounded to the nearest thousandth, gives 0.130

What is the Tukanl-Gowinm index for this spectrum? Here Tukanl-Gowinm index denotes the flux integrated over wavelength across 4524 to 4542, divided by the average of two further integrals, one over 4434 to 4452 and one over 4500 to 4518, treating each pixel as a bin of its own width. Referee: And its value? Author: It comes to 0.91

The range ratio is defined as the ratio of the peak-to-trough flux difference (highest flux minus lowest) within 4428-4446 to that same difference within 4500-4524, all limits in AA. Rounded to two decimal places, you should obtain 0.89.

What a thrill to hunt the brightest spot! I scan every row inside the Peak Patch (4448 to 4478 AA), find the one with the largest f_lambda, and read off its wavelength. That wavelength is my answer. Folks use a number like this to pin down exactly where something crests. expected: 4474.0 AA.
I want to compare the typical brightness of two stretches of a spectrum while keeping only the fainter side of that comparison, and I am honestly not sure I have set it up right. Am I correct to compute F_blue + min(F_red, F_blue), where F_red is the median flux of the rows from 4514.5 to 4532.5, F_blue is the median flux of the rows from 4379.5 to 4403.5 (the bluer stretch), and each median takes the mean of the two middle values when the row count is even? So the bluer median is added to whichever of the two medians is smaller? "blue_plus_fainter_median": 42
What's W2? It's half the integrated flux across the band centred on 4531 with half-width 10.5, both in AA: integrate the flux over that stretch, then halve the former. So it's 299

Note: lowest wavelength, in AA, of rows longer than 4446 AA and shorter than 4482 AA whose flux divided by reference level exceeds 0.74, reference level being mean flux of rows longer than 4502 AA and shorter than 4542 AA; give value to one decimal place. 4447.0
